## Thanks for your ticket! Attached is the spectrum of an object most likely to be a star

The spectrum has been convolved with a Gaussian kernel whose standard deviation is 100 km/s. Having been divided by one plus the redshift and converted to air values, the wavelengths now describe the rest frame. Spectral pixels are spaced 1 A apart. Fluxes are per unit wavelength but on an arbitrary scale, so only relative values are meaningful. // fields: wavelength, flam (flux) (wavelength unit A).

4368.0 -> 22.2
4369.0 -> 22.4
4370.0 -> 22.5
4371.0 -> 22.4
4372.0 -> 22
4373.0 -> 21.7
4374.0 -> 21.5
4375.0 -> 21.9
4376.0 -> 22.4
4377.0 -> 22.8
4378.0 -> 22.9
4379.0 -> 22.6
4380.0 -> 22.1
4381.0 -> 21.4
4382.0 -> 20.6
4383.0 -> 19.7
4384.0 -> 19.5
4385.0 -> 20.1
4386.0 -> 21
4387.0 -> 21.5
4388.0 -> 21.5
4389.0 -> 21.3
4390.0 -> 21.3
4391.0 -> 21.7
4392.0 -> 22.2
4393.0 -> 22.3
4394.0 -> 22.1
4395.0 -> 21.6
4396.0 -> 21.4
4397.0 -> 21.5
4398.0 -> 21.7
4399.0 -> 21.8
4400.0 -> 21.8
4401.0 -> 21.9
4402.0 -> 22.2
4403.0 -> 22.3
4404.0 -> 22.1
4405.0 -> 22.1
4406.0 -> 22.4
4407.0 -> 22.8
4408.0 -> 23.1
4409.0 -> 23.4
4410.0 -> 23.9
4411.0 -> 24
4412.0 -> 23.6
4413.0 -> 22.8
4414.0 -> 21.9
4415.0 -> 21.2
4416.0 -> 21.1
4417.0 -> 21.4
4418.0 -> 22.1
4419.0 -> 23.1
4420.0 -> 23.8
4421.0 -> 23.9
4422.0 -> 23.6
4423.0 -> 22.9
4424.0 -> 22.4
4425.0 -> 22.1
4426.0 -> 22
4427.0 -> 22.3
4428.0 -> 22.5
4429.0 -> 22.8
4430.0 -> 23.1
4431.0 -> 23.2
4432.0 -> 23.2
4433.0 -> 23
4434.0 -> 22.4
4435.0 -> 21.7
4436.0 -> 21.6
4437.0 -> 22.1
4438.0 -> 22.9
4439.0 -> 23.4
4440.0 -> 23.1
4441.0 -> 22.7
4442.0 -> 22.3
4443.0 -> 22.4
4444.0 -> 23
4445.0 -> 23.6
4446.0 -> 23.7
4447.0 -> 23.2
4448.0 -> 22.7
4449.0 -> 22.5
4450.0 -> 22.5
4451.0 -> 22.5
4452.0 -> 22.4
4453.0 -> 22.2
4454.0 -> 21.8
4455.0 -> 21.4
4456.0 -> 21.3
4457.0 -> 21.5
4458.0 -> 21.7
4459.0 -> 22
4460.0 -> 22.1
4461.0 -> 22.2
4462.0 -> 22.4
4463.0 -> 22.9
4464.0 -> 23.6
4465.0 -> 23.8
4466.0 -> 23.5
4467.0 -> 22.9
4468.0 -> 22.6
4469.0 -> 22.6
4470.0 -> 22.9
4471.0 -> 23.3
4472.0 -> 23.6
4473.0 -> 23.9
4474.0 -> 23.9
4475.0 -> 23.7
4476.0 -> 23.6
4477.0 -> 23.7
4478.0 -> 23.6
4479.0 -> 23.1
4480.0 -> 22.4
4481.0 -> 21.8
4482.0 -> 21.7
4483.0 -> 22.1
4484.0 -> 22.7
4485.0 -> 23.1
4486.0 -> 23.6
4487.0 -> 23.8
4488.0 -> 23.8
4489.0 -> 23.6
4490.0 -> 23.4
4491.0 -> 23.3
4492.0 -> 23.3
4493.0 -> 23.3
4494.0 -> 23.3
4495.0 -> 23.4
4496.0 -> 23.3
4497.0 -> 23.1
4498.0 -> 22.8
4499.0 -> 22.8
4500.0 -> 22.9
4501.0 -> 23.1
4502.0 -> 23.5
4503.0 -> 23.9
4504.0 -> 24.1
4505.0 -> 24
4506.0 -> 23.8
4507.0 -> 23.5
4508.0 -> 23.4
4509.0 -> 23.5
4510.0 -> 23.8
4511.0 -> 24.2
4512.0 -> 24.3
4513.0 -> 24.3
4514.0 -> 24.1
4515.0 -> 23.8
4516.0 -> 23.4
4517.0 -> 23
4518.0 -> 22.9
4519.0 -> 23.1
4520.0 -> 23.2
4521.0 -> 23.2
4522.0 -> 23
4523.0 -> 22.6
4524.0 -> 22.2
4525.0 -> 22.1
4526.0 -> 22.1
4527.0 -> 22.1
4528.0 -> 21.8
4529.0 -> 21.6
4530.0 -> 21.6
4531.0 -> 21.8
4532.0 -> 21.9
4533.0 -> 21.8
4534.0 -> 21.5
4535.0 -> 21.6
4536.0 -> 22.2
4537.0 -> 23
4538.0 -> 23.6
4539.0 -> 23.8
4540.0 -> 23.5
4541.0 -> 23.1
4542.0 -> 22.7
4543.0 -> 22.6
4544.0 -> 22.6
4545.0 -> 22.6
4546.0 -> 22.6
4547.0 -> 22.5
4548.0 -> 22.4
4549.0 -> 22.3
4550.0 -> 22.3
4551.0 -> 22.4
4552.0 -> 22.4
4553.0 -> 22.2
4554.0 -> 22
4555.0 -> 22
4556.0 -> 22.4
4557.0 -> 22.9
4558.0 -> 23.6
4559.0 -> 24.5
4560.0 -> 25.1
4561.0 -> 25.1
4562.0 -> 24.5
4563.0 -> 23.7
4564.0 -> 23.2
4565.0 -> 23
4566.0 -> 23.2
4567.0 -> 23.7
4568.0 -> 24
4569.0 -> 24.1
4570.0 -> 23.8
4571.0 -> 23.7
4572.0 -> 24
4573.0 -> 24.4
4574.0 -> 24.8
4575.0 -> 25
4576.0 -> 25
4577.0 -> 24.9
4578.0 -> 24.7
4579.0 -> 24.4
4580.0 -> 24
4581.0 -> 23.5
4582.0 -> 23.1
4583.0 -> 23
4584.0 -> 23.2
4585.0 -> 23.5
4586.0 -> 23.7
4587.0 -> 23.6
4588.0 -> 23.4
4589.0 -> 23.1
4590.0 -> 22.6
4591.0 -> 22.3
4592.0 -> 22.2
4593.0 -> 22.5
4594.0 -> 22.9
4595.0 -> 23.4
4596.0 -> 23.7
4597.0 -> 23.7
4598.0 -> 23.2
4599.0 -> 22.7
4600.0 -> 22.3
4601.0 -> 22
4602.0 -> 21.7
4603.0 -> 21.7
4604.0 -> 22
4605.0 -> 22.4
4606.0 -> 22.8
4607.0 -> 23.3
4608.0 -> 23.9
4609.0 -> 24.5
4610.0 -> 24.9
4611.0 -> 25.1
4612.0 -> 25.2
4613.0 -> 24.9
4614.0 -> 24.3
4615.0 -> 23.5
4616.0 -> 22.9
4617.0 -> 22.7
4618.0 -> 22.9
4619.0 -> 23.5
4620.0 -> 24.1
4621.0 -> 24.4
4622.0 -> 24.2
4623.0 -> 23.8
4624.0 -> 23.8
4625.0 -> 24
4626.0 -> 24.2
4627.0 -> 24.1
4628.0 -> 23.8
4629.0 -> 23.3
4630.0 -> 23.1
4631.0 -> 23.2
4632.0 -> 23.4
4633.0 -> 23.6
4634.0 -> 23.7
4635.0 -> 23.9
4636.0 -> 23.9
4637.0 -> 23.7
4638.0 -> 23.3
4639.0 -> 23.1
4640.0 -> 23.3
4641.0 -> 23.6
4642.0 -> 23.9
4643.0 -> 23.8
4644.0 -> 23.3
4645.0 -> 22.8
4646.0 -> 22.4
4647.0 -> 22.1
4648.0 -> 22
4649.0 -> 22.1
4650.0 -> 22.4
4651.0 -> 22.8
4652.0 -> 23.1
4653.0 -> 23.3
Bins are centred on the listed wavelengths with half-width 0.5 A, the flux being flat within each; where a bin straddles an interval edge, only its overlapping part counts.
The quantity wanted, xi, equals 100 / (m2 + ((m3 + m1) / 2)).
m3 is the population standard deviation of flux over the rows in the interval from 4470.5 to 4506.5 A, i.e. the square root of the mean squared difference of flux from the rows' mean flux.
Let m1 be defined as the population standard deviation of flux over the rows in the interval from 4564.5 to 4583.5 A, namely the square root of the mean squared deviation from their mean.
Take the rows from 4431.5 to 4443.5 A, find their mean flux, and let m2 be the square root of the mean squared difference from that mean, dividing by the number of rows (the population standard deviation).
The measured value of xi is 85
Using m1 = 0.66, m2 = 0.56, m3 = 0.58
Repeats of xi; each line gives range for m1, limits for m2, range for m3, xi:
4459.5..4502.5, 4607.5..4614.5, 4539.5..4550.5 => 112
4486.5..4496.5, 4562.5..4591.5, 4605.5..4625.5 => 85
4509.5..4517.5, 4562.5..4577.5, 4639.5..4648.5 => 83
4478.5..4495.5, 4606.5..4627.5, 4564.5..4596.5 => 72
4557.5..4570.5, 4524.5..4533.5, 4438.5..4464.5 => 118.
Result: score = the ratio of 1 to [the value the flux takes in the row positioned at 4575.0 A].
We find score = 0.040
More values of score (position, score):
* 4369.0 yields 0.045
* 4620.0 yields 0.041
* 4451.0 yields 0.044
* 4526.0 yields 0.045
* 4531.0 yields 0.046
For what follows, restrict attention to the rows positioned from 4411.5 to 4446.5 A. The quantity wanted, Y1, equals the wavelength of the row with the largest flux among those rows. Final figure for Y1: 4421.0 A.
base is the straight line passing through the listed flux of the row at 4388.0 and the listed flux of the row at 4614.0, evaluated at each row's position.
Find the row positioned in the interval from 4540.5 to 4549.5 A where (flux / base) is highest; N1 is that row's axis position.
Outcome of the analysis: 4541.0 A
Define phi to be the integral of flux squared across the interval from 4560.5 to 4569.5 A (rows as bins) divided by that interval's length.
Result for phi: 568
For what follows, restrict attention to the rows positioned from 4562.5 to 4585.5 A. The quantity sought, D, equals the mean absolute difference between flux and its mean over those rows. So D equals 0.55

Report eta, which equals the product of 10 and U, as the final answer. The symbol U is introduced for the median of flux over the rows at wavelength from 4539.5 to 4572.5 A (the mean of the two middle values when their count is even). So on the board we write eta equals 230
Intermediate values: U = 23.0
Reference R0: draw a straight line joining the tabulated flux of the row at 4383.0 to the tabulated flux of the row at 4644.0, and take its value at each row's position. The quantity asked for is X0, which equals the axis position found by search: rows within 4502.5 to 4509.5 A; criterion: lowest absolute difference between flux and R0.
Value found 4508.0 A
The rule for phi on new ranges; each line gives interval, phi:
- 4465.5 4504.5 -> 539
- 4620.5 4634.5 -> 565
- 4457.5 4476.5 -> 530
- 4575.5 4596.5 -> 551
